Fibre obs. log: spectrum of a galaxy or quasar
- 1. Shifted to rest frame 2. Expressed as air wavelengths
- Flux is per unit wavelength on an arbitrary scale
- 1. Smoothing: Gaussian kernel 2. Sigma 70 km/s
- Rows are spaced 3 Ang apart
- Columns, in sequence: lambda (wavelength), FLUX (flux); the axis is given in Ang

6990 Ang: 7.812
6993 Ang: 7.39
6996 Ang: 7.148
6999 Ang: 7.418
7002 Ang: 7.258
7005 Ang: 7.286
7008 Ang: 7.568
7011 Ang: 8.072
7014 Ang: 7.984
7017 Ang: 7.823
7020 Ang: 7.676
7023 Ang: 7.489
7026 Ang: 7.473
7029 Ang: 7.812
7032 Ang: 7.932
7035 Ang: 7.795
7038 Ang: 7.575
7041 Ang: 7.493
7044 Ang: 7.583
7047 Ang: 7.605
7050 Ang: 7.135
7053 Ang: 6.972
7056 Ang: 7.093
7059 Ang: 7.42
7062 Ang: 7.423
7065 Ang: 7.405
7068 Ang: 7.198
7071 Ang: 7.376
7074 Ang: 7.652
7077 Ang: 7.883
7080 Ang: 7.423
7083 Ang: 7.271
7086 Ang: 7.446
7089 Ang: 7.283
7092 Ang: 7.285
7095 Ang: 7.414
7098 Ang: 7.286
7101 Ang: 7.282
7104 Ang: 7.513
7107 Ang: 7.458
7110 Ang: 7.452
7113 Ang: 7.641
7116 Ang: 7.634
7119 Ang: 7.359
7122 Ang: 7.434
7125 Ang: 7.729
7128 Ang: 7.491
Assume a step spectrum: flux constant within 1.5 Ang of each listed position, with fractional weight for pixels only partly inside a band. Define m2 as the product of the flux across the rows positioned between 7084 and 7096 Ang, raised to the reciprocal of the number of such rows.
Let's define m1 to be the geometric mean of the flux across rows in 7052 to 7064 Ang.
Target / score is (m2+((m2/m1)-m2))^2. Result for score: 1.04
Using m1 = 7.22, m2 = 7.36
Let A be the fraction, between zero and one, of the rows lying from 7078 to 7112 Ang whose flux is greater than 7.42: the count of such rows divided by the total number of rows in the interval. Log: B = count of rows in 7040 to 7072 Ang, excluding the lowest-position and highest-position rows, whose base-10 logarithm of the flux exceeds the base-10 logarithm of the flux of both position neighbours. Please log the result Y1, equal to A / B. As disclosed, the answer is 0.227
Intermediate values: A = 0.45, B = 2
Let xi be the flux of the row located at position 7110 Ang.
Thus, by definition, 7.452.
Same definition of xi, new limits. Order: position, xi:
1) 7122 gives 7.434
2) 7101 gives 7.282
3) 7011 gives 8.072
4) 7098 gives 7.286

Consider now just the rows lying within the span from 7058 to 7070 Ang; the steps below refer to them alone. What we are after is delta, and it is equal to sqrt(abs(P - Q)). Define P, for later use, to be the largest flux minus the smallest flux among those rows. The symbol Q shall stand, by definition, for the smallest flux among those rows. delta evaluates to 2.64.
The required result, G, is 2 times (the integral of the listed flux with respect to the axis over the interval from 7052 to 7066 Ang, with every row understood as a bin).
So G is 204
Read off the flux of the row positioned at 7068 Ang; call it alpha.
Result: 7.198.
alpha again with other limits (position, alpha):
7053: 6.972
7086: 7.446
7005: 7.286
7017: 7.823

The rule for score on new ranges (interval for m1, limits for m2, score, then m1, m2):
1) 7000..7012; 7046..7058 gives 0.91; 7.54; 7.20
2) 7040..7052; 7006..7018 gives 1.11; 7.45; 7.86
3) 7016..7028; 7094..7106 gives 0.94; 7.61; 7.37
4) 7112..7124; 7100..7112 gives 0.98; 7.52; 7.43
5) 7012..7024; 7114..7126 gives 0.95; 7.74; 7.54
